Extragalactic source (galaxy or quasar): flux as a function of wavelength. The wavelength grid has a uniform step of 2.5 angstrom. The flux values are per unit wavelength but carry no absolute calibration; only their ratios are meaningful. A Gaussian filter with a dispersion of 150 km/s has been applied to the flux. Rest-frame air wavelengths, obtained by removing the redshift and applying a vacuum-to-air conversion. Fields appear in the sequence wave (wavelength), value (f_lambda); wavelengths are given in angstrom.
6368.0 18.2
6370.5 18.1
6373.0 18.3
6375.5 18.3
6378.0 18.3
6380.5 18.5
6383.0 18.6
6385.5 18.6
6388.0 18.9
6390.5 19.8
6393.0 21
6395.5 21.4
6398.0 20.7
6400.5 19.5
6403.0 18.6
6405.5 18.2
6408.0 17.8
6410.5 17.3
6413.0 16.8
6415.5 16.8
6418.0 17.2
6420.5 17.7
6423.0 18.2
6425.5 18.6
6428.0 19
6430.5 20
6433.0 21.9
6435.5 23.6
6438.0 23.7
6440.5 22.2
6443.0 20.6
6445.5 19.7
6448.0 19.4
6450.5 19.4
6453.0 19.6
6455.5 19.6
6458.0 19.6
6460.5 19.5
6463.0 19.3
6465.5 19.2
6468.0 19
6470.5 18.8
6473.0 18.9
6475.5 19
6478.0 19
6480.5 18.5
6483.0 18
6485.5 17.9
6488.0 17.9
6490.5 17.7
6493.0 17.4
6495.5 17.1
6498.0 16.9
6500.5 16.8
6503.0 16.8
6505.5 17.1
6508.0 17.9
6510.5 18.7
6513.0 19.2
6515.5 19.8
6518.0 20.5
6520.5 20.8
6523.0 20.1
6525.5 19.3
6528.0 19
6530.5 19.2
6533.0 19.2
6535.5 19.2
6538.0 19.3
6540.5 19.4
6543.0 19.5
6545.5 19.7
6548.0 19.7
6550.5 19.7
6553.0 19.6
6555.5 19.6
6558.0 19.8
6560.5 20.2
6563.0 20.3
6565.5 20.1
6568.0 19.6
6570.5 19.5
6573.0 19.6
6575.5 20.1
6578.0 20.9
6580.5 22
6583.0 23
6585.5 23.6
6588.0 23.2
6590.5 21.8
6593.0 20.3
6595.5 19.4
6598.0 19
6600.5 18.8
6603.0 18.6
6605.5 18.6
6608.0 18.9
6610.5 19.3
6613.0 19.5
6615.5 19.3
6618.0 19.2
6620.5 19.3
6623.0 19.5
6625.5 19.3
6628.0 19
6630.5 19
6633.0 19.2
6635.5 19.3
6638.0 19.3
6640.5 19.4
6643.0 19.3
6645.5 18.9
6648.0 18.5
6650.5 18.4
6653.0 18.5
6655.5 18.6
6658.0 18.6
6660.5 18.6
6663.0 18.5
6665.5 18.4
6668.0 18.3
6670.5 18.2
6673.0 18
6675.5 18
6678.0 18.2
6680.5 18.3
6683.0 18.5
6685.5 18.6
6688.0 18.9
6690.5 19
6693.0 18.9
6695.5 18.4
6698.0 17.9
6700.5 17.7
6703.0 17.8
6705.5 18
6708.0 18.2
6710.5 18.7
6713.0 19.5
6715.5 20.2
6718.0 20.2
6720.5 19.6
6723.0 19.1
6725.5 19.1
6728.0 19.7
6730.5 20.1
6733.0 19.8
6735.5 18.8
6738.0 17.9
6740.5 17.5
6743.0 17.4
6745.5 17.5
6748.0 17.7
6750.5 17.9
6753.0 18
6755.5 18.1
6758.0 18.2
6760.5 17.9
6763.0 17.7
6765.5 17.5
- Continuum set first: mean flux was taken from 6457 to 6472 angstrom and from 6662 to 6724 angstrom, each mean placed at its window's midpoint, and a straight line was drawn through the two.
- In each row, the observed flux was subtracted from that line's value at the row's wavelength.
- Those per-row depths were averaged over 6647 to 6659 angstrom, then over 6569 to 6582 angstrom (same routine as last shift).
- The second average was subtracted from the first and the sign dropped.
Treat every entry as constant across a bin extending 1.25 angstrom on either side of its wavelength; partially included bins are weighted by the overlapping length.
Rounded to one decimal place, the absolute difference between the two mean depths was 1.7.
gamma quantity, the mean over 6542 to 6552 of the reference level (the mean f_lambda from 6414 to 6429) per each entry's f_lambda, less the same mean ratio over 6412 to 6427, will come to -0.11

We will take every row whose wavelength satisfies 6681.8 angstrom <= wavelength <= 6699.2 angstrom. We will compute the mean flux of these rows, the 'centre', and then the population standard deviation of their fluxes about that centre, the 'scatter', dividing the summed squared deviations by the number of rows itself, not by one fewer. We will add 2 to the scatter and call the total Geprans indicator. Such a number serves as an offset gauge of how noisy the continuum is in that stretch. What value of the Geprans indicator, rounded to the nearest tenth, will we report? 2.4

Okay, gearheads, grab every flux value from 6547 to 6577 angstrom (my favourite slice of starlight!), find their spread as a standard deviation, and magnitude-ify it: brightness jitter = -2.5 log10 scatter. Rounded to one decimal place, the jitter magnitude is 1.4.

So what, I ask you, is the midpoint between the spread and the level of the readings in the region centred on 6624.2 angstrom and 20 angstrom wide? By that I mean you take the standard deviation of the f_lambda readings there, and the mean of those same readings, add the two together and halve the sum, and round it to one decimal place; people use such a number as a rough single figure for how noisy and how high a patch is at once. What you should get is 9.7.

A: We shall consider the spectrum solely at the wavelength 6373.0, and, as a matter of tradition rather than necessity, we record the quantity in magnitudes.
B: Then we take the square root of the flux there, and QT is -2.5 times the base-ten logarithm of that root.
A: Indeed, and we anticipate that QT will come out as -1.578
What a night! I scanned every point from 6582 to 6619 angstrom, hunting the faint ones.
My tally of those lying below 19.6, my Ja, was 10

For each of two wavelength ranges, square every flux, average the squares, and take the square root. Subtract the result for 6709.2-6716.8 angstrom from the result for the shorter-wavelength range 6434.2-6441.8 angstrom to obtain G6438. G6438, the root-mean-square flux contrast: 3.7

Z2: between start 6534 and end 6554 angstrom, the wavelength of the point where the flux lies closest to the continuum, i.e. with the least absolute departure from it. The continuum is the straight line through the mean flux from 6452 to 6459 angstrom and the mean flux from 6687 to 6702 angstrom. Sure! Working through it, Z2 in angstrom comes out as 6535.5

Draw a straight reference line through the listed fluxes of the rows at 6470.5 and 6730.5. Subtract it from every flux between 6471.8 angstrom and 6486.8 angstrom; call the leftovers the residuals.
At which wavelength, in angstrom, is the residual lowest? 6485.5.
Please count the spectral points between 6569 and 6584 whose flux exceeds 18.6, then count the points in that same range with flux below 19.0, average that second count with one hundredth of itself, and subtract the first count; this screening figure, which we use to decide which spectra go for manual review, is -6.00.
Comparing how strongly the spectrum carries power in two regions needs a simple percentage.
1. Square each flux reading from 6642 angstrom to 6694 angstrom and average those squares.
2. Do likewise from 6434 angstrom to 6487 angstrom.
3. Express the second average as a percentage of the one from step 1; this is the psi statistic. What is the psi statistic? 114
